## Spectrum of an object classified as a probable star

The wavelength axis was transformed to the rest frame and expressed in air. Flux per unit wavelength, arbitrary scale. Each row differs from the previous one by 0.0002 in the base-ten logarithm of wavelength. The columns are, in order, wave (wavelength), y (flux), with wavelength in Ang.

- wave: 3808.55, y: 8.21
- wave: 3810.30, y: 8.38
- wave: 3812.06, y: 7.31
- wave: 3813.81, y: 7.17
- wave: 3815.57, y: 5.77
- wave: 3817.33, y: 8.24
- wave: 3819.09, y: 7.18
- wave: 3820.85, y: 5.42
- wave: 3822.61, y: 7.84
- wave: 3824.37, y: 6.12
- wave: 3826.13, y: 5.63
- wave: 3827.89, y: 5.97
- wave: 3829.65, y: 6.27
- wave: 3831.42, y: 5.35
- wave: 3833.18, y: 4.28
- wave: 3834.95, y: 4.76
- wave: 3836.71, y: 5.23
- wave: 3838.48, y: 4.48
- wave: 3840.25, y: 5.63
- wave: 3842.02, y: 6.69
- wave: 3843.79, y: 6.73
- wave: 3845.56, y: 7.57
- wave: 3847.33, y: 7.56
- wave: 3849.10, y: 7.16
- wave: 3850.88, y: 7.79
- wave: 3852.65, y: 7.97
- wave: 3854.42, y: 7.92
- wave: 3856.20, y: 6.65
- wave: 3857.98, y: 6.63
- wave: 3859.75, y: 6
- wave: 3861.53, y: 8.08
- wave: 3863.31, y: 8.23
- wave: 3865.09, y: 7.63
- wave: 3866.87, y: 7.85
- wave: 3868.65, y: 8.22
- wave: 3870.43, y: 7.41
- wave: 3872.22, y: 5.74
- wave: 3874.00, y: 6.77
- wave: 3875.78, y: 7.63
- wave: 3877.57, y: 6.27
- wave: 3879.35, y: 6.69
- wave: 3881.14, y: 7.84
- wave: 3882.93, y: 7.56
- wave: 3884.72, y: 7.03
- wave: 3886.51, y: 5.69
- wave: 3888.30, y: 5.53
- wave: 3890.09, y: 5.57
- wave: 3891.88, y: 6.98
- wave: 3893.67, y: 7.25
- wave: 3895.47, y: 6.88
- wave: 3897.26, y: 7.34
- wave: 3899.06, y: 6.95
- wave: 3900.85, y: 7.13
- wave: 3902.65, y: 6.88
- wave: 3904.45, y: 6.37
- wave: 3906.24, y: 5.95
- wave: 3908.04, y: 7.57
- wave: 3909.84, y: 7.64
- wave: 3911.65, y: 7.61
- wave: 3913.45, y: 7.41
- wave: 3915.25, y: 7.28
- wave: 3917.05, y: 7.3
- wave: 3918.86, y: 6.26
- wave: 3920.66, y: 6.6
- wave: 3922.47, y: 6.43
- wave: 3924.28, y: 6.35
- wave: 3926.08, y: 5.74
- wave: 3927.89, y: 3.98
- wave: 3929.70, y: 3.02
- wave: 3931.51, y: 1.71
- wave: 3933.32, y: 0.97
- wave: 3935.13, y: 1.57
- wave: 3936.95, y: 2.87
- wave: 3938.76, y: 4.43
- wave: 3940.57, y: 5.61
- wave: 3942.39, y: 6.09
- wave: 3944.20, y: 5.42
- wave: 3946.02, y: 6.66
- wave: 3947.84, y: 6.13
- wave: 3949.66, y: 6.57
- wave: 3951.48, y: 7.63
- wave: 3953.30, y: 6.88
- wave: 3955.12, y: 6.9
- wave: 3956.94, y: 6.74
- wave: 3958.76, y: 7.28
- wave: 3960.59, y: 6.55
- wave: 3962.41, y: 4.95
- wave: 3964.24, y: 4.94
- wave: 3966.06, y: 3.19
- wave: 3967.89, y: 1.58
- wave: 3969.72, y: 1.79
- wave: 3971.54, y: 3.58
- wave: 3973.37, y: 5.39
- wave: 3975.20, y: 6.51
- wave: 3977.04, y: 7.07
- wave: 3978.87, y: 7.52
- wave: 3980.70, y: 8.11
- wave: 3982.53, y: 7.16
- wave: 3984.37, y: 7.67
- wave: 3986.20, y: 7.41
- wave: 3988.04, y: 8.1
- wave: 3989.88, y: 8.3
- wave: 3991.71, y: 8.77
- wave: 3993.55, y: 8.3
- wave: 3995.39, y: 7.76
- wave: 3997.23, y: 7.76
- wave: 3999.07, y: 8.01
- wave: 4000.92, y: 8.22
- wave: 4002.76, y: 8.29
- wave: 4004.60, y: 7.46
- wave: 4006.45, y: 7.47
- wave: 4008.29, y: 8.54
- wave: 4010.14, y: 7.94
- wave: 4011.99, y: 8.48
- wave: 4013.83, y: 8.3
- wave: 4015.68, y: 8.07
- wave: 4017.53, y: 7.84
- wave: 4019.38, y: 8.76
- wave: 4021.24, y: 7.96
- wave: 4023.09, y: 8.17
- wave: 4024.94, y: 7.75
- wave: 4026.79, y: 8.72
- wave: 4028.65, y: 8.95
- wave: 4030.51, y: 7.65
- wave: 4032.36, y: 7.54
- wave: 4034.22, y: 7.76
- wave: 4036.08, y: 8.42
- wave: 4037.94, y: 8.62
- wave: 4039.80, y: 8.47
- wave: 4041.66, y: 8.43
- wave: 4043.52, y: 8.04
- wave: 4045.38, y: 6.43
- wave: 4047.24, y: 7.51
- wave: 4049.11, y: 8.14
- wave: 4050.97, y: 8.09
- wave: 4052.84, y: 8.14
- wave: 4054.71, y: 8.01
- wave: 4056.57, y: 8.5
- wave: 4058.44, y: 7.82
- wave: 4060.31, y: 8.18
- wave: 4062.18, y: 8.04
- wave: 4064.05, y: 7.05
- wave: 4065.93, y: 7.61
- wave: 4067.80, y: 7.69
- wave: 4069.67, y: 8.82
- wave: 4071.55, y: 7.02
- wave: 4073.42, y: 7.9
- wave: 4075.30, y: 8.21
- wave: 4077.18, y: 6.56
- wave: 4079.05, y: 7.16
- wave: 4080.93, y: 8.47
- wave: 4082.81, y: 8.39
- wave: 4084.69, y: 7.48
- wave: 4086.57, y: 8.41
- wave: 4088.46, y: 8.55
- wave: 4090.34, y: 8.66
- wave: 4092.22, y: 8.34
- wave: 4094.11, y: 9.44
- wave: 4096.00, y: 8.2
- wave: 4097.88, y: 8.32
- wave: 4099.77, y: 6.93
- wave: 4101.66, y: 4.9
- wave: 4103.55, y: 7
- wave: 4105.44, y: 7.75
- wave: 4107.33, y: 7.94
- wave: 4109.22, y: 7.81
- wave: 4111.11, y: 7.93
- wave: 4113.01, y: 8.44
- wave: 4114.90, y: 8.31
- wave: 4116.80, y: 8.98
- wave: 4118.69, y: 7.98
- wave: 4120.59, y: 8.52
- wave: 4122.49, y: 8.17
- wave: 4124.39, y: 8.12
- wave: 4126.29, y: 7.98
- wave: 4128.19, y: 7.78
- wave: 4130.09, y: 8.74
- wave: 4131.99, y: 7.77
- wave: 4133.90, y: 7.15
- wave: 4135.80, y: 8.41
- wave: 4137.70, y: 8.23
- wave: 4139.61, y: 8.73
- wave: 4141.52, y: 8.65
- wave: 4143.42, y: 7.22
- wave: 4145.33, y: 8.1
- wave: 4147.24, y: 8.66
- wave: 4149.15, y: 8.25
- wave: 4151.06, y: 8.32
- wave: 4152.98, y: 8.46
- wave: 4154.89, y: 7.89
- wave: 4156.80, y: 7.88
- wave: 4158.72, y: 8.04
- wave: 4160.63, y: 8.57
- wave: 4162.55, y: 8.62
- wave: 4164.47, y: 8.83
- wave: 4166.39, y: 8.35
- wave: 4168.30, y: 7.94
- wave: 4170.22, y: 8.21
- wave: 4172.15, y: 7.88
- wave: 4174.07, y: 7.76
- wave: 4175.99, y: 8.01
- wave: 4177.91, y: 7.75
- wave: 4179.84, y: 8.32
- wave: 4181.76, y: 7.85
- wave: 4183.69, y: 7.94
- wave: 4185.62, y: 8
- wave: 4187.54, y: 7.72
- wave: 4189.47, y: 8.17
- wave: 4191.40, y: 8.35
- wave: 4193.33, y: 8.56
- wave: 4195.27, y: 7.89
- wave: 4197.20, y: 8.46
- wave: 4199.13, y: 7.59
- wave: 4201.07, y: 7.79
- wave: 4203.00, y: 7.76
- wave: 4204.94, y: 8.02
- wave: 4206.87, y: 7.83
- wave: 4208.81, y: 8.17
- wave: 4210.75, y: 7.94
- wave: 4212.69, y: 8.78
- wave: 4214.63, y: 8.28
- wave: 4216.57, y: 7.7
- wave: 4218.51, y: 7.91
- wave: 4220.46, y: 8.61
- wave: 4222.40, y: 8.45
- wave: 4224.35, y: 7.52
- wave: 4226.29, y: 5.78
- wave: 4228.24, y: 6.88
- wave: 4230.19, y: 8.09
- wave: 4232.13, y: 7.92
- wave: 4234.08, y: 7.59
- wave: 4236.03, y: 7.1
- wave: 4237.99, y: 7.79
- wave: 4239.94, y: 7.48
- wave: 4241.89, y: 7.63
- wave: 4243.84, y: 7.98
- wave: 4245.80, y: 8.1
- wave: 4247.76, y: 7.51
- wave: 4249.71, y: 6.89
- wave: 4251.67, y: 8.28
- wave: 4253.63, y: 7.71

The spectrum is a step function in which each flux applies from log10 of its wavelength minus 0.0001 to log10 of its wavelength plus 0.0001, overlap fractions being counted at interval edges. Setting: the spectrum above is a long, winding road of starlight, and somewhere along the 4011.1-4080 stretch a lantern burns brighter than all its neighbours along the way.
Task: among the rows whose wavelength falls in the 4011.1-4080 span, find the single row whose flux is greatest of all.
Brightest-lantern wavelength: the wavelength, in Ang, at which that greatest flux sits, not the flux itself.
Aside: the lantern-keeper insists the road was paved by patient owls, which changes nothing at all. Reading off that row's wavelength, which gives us 4028.65 Ang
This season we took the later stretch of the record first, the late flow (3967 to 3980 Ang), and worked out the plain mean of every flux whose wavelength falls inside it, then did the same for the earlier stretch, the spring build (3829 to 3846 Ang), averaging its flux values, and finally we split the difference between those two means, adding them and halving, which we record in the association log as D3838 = 5.2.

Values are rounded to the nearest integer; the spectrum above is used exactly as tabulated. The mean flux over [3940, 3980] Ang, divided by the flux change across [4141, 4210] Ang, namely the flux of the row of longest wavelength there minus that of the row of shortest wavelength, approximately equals -12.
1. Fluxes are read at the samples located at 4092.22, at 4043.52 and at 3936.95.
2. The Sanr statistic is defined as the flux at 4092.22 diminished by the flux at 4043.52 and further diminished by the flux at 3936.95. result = -2.6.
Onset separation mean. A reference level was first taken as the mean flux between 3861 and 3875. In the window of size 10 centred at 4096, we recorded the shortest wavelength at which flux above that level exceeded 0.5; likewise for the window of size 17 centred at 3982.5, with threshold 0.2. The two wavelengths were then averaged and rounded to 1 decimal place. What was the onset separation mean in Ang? 4036.5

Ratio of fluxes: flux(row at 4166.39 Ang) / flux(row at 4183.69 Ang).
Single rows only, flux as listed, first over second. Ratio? 1.1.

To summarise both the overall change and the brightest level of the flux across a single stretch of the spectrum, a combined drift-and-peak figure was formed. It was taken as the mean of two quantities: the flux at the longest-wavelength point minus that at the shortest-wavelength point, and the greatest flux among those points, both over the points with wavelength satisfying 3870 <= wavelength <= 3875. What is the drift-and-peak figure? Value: 3.4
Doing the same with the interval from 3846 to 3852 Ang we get 4.0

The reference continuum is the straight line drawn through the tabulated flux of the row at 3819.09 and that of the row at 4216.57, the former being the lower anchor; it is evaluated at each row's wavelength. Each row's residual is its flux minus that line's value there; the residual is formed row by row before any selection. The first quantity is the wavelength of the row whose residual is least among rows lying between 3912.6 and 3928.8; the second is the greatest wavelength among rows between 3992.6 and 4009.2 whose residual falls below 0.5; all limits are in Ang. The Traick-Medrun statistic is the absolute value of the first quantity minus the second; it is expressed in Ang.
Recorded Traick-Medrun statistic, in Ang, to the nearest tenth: 78.6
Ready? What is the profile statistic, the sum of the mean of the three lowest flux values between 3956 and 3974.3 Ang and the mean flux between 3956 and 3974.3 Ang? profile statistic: 6.8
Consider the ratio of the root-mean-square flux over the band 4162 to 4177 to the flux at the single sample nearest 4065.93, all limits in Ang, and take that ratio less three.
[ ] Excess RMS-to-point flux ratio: -1.92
